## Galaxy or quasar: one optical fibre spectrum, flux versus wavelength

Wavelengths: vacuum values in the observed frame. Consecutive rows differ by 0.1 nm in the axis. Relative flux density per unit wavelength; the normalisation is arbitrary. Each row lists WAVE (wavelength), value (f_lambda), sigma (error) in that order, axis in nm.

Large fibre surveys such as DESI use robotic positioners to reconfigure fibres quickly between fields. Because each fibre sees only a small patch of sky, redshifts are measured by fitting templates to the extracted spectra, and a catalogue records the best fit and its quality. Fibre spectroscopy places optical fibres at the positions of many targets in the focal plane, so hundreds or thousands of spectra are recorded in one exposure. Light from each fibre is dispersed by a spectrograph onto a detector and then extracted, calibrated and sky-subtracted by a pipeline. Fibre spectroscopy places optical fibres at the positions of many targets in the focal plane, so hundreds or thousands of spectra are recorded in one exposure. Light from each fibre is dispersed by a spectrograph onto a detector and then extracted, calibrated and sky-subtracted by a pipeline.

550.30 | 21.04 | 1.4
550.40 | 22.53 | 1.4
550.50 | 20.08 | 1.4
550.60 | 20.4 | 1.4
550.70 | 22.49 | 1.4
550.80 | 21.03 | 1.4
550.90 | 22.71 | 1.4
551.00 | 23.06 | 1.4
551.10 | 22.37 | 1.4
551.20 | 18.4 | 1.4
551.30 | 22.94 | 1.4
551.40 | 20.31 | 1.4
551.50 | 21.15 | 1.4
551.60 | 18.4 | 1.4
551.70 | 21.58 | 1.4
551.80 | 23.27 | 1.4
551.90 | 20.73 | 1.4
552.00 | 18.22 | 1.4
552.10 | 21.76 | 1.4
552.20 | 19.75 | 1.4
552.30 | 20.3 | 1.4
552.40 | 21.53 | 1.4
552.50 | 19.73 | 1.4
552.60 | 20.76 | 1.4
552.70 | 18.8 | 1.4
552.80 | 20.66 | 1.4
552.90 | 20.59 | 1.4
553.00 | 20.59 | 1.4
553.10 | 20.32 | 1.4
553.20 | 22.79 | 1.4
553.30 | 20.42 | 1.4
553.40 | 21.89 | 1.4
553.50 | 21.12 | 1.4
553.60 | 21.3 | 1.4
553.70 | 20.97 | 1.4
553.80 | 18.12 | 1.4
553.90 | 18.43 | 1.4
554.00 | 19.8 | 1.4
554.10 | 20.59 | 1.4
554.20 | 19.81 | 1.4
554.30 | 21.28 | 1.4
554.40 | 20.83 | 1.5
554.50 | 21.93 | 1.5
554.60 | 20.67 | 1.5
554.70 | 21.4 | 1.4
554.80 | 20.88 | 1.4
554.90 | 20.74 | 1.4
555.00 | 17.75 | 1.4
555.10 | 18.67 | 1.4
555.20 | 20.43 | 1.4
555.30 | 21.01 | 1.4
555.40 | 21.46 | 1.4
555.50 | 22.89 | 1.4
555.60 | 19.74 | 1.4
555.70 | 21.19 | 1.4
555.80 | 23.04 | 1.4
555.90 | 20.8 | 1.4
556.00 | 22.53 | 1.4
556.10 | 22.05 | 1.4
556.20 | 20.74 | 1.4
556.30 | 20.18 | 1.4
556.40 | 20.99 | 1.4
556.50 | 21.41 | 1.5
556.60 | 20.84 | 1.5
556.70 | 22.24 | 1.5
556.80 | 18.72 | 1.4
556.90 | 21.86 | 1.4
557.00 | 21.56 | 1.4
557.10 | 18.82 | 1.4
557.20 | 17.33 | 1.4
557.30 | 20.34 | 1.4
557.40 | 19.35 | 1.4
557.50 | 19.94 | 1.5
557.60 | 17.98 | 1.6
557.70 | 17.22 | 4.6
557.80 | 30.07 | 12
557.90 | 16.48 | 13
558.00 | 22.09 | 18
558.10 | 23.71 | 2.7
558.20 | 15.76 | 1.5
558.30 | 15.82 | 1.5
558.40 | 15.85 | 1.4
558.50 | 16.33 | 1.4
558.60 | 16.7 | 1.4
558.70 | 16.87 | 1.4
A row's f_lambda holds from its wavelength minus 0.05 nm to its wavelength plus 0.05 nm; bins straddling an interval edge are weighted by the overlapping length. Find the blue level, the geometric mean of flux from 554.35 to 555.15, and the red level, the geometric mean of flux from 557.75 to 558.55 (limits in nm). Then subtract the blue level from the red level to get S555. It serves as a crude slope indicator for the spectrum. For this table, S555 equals -1.3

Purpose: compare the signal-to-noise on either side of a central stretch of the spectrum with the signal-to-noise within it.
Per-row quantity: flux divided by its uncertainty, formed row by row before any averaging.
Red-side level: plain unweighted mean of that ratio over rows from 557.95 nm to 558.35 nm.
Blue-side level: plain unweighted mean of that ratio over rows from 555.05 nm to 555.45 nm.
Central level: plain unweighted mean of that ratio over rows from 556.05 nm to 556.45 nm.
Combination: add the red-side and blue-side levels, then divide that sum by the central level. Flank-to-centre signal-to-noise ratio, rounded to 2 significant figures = 1.5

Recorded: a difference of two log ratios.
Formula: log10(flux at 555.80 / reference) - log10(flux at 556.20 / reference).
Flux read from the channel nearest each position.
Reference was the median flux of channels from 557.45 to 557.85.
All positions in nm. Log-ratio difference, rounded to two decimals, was 0.05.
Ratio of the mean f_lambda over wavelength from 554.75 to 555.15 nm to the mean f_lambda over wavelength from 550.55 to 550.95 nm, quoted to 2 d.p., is 0.90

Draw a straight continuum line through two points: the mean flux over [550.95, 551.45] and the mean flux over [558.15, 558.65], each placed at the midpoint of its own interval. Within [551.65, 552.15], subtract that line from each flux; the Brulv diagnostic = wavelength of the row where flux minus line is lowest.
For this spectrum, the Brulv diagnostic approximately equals 552.00 nm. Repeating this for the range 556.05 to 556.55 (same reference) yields 556.30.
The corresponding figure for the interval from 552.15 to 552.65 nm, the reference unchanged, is 552.20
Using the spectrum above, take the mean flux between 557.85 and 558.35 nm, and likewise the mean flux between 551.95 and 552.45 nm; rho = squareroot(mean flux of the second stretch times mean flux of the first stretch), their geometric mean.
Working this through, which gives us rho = 19.5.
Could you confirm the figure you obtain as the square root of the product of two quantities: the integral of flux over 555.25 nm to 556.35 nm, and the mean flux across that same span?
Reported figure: 22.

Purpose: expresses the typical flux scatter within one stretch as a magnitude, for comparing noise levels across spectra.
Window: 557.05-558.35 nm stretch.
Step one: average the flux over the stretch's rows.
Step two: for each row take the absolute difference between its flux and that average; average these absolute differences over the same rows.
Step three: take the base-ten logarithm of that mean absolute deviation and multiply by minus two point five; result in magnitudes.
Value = -1.1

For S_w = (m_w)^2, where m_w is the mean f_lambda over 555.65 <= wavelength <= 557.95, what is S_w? 428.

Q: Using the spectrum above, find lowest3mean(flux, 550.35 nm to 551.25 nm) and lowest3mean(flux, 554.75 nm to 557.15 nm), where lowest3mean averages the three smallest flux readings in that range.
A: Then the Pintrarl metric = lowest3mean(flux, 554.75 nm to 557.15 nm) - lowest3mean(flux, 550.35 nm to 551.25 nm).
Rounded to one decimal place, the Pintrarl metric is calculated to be -1.2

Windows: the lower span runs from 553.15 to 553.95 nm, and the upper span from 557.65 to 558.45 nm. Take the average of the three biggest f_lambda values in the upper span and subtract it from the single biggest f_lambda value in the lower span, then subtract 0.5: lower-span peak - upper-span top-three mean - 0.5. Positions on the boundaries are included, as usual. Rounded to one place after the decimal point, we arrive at -3.0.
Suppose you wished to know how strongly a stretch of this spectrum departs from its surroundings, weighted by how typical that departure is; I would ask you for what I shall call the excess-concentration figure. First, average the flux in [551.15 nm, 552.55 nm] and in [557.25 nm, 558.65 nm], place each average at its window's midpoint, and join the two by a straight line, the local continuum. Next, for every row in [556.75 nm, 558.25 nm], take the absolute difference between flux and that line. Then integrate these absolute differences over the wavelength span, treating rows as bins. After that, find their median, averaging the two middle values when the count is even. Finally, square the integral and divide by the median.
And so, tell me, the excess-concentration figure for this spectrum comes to 7.1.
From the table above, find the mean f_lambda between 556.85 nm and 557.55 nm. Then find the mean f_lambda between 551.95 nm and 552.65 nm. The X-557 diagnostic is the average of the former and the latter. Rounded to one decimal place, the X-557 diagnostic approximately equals 20.1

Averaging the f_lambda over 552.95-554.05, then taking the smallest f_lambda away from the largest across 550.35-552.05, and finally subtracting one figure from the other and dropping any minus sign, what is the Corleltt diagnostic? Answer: 15.5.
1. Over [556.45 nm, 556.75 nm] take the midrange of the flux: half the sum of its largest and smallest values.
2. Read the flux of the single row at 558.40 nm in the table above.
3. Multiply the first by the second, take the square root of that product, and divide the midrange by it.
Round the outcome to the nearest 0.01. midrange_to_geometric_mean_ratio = 1.17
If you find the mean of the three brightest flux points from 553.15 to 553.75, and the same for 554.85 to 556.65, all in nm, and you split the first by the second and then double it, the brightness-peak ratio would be 1.93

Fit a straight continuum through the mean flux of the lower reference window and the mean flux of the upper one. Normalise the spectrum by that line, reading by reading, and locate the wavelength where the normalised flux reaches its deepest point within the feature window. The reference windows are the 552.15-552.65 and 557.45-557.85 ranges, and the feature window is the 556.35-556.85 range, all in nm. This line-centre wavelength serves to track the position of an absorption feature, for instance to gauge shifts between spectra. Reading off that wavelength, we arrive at 556.80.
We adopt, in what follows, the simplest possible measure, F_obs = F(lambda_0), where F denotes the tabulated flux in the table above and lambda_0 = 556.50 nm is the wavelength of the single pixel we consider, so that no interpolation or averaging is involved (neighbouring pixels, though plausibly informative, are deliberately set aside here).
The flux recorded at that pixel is 21.41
